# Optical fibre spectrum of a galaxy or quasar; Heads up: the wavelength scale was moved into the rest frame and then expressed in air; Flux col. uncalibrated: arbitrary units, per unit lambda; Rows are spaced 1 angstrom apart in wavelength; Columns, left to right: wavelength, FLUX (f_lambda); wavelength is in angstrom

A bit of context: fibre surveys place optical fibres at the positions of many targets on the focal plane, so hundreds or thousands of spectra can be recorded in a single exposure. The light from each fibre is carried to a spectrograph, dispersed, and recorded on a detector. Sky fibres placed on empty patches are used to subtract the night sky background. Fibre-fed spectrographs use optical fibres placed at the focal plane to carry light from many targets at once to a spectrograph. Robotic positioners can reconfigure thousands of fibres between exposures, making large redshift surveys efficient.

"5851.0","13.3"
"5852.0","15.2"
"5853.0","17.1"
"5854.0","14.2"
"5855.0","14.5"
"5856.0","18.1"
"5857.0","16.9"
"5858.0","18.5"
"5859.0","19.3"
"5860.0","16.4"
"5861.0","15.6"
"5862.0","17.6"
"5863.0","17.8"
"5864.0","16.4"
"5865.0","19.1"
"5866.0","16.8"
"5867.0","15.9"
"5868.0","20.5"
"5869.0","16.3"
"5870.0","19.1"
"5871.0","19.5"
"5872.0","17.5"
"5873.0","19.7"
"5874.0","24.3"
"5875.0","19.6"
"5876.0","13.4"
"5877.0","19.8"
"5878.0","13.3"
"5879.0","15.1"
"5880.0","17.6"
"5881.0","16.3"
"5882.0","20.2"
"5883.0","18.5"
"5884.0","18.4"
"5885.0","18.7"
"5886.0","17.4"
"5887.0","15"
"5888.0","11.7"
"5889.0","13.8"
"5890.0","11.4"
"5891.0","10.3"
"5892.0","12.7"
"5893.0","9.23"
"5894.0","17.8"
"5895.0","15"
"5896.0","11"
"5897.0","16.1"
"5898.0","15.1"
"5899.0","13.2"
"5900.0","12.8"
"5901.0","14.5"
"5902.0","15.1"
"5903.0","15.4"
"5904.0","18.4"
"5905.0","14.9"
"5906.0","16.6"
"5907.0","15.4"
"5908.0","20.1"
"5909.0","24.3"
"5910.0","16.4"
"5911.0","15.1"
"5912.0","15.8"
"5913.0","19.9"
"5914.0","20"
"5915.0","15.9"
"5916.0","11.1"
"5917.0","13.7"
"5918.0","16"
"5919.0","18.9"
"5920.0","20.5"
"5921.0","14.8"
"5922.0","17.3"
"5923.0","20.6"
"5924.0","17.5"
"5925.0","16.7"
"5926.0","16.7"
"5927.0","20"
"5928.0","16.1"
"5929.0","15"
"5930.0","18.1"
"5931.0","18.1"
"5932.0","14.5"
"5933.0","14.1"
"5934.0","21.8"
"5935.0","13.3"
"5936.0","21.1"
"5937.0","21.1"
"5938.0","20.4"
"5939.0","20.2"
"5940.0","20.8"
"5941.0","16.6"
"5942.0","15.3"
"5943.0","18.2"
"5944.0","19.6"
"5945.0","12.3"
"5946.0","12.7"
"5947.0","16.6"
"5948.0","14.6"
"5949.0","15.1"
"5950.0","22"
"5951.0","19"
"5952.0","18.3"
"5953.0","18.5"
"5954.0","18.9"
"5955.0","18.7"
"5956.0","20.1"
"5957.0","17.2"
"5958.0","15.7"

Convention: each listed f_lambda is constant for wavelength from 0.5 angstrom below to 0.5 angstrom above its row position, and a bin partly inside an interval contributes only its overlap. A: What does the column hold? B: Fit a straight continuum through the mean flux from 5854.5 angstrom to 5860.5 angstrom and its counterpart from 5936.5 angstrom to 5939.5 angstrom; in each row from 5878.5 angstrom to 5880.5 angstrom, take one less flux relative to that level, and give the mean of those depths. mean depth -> 0.101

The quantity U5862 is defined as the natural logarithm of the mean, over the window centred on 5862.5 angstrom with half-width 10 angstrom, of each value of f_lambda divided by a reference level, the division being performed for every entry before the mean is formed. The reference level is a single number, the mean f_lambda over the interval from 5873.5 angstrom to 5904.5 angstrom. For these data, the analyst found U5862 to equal 0.11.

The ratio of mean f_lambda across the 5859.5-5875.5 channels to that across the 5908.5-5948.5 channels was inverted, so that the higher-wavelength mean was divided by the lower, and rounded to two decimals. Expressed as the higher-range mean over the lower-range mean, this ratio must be 0.95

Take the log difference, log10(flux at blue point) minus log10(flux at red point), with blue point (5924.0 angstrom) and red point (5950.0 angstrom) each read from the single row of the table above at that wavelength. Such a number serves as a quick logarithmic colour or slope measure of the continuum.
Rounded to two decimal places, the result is -0.10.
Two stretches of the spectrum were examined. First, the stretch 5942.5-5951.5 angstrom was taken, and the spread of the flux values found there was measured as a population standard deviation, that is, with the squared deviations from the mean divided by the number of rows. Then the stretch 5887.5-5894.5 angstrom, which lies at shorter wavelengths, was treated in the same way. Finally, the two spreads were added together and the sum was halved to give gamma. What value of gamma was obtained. 2.8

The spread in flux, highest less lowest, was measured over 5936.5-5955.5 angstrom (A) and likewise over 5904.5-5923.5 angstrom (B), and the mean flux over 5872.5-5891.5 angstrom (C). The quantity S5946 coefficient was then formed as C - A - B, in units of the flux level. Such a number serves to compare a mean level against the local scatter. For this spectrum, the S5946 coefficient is -6.3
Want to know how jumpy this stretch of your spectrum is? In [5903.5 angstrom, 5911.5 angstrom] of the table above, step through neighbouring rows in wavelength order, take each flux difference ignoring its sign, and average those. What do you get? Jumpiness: 3.5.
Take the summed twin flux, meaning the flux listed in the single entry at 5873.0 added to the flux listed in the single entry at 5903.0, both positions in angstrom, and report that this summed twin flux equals 35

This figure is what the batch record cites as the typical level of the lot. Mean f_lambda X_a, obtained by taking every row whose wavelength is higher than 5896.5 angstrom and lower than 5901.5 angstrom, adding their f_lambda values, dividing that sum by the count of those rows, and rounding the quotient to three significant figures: 14.3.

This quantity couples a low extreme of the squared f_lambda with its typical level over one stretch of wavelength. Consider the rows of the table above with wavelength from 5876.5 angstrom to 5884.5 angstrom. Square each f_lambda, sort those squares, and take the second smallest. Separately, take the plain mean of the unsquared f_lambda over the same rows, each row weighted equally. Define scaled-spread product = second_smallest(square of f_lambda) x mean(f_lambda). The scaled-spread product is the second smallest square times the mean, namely 3967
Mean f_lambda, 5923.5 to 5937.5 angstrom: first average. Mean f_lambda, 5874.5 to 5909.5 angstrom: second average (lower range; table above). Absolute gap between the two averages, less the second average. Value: -14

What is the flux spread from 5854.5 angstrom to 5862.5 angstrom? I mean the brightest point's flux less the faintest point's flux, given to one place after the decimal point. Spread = 4.8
